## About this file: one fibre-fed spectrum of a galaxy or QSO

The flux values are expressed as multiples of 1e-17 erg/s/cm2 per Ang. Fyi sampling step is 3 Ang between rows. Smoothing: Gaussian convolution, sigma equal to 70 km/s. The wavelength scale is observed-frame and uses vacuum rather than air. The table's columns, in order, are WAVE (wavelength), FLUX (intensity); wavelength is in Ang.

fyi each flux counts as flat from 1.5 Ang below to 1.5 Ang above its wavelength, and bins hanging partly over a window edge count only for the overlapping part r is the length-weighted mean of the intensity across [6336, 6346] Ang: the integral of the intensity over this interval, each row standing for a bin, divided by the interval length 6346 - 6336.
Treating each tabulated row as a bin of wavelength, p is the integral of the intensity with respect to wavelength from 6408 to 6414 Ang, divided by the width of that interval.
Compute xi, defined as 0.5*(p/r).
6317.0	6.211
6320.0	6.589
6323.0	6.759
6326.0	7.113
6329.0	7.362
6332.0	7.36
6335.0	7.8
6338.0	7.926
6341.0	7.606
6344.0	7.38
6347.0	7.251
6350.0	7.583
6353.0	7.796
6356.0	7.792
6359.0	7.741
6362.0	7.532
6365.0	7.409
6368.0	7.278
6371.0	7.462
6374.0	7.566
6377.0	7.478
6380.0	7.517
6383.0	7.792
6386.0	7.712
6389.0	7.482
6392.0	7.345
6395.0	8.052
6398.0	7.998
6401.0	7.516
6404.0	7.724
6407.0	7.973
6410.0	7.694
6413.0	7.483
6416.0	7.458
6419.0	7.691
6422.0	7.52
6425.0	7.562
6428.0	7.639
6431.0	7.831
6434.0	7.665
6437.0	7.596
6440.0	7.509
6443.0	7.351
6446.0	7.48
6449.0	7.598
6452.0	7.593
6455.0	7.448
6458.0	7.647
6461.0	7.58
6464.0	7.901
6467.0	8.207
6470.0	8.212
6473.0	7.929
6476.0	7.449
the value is 0.500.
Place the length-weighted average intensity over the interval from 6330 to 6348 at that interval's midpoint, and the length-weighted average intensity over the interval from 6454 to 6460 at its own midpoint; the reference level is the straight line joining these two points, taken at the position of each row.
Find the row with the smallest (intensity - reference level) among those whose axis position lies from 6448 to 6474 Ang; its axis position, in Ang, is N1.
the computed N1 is 6455.0 Ang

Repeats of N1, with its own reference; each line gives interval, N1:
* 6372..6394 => 6392.0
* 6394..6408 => 6401.0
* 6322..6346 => 6323.0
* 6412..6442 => 6416.0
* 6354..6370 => 6368.0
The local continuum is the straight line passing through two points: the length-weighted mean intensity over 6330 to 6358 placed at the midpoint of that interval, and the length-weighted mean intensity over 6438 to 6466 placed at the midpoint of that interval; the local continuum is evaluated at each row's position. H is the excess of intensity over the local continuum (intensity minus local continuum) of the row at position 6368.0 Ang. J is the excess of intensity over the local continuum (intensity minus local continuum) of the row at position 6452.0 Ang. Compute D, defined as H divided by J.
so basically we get -23.8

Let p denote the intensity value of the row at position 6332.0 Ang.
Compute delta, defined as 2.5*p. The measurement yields 18.4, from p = 7.36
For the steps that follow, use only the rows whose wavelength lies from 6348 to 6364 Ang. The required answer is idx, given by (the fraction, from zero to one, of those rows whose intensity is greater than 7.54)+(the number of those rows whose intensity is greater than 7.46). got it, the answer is 5.8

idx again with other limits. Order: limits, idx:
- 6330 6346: 3.6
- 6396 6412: 5.8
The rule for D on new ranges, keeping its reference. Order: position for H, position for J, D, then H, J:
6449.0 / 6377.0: -0.1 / 0.02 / -0.121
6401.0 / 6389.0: 0.7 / -0.08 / -0.114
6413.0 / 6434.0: -1.3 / -0.11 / 0.081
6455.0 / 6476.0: 1.1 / -0.13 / -0.124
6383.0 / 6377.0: -1.6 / 0.19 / -0.121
